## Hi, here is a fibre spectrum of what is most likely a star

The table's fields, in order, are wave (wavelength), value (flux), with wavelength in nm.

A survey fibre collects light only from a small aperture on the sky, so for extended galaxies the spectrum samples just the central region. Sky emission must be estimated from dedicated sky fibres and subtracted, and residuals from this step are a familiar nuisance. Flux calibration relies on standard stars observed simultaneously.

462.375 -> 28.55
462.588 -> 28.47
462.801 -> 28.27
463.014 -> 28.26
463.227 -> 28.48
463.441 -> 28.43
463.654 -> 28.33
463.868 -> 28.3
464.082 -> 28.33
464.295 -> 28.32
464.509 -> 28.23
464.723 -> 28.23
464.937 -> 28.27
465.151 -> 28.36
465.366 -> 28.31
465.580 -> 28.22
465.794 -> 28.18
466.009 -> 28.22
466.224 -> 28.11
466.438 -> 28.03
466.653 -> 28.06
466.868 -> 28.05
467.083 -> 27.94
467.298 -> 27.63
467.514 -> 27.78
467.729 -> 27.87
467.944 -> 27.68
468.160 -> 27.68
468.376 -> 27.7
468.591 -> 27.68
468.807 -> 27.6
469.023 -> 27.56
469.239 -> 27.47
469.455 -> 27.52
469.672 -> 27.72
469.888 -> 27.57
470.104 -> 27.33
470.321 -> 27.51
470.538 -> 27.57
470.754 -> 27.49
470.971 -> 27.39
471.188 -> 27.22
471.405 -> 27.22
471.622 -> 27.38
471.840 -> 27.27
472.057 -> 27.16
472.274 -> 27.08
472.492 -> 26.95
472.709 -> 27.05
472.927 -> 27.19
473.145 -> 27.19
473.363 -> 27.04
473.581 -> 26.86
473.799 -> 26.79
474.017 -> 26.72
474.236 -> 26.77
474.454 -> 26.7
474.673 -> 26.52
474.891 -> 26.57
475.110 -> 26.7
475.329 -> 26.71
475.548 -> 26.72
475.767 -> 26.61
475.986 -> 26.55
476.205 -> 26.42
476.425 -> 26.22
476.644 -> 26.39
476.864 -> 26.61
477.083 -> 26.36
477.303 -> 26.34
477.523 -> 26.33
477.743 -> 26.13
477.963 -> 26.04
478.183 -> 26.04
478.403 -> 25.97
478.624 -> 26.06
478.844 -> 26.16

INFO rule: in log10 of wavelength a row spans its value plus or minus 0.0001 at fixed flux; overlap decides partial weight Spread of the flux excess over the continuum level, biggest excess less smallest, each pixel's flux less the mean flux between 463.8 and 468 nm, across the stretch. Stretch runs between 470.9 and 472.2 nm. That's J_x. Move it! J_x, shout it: 0.23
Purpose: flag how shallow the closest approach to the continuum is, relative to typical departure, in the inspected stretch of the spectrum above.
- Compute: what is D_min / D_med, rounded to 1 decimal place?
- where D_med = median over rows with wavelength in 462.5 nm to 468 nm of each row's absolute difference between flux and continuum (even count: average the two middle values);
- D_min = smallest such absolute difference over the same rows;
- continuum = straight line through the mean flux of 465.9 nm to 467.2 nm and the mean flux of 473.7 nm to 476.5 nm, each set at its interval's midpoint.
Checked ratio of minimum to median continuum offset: 0.0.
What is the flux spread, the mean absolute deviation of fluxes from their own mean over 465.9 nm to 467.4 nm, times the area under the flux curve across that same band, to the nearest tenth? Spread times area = 5.3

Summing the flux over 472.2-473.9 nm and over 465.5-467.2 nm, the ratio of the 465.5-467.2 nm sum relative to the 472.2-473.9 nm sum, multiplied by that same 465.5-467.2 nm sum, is 234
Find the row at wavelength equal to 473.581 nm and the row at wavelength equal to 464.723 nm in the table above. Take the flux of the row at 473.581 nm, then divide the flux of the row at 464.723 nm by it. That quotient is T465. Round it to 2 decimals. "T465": 1.05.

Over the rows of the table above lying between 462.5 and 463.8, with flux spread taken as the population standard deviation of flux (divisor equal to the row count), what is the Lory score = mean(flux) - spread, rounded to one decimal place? 28.3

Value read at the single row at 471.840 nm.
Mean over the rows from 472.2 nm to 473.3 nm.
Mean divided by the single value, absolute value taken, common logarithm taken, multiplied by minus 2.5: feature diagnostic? 0.01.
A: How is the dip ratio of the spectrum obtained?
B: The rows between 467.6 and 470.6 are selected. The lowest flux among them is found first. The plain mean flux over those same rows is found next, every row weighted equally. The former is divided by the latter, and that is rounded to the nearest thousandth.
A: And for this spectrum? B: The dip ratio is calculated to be 0.990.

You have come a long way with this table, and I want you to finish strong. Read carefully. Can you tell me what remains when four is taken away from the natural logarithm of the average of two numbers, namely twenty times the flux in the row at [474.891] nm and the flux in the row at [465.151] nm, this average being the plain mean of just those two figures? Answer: 1.63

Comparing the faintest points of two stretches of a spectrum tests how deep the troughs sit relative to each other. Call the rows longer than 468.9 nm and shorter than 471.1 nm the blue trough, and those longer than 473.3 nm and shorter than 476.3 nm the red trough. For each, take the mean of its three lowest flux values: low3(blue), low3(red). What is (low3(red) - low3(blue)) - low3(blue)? -28.3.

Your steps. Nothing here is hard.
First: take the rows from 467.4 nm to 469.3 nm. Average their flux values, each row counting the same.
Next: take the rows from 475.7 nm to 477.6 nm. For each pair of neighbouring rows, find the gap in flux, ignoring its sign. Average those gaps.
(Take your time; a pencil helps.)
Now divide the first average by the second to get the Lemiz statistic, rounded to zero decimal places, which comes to 209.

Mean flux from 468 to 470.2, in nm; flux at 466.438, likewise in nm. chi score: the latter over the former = 1.02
